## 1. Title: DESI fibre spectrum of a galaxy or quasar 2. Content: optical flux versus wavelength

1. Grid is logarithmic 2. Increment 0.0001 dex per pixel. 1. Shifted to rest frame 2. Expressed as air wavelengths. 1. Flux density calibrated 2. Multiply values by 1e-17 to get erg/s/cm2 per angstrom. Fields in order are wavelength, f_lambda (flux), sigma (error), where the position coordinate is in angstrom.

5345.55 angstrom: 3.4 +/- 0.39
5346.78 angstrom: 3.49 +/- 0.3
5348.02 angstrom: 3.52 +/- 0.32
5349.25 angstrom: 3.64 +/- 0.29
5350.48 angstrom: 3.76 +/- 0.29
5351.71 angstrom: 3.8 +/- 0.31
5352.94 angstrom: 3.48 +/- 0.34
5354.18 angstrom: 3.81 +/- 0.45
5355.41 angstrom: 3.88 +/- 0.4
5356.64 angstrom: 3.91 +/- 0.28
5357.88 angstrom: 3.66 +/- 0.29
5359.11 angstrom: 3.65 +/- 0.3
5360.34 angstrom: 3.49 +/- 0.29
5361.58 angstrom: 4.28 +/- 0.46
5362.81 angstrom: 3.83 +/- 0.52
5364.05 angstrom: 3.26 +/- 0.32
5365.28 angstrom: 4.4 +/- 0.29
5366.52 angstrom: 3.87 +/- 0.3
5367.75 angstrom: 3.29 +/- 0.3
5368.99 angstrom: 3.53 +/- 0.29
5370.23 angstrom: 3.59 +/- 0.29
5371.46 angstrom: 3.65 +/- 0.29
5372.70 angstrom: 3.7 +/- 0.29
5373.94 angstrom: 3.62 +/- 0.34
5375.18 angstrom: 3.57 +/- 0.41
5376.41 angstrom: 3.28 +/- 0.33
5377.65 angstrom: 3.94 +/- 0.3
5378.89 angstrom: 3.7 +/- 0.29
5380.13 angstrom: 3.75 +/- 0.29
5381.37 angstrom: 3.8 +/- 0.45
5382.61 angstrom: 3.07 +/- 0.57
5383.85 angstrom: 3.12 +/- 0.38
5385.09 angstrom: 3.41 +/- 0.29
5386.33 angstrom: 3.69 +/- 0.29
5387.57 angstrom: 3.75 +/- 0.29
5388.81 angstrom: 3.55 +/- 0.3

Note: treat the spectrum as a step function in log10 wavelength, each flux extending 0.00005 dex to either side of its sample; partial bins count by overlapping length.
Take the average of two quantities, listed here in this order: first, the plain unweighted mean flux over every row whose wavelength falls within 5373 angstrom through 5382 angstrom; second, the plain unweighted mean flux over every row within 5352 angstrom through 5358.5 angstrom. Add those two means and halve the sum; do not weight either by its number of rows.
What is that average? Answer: 3.71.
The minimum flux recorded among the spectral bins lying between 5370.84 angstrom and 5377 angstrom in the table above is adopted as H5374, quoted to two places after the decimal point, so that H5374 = 3.28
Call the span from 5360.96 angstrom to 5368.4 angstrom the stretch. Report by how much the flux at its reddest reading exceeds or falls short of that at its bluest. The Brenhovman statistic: -1.0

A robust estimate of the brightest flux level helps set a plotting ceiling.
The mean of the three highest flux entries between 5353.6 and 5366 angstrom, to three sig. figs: 4.20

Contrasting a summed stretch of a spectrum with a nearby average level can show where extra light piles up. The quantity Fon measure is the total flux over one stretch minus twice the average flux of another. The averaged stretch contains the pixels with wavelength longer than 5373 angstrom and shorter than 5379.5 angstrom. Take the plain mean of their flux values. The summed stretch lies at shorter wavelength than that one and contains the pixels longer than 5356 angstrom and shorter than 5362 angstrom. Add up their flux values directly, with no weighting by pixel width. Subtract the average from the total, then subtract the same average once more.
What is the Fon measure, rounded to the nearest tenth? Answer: 11.7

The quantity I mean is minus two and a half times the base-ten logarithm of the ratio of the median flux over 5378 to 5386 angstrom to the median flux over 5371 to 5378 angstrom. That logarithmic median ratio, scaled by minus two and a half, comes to 0.02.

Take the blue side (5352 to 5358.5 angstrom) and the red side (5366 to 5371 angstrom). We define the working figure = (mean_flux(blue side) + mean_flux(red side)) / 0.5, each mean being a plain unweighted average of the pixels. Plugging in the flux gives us 14.6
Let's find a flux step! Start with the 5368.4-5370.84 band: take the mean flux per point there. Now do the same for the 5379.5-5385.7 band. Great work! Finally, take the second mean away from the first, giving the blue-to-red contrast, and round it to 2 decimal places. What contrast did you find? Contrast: 0.13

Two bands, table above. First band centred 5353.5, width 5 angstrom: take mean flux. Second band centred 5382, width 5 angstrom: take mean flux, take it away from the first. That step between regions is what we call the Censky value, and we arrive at 0.31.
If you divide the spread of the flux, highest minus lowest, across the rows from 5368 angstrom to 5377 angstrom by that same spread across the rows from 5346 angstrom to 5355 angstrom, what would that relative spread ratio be 1.3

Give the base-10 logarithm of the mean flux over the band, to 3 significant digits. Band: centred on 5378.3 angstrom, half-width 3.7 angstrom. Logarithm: 0.565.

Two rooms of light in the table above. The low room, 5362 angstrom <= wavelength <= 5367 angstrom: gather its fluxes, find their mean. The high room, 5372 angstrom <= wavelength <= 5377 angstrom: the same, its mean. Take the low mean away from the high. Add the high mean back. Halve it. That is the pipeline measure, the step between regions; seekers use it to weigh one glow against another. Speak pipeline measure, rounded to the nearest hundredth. 1.62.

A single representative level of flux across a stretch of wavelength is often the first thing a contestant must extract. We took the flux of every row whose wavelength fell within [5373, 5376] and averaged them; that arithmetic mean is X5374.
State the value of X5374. 3.59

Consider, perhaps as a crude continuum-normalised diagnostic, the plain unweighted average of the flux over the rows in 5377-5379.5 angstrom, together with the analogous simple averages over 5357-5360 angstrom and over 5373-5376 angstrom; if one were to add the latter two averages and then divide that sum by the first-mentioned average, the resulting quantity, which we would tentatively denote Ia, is 1.90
